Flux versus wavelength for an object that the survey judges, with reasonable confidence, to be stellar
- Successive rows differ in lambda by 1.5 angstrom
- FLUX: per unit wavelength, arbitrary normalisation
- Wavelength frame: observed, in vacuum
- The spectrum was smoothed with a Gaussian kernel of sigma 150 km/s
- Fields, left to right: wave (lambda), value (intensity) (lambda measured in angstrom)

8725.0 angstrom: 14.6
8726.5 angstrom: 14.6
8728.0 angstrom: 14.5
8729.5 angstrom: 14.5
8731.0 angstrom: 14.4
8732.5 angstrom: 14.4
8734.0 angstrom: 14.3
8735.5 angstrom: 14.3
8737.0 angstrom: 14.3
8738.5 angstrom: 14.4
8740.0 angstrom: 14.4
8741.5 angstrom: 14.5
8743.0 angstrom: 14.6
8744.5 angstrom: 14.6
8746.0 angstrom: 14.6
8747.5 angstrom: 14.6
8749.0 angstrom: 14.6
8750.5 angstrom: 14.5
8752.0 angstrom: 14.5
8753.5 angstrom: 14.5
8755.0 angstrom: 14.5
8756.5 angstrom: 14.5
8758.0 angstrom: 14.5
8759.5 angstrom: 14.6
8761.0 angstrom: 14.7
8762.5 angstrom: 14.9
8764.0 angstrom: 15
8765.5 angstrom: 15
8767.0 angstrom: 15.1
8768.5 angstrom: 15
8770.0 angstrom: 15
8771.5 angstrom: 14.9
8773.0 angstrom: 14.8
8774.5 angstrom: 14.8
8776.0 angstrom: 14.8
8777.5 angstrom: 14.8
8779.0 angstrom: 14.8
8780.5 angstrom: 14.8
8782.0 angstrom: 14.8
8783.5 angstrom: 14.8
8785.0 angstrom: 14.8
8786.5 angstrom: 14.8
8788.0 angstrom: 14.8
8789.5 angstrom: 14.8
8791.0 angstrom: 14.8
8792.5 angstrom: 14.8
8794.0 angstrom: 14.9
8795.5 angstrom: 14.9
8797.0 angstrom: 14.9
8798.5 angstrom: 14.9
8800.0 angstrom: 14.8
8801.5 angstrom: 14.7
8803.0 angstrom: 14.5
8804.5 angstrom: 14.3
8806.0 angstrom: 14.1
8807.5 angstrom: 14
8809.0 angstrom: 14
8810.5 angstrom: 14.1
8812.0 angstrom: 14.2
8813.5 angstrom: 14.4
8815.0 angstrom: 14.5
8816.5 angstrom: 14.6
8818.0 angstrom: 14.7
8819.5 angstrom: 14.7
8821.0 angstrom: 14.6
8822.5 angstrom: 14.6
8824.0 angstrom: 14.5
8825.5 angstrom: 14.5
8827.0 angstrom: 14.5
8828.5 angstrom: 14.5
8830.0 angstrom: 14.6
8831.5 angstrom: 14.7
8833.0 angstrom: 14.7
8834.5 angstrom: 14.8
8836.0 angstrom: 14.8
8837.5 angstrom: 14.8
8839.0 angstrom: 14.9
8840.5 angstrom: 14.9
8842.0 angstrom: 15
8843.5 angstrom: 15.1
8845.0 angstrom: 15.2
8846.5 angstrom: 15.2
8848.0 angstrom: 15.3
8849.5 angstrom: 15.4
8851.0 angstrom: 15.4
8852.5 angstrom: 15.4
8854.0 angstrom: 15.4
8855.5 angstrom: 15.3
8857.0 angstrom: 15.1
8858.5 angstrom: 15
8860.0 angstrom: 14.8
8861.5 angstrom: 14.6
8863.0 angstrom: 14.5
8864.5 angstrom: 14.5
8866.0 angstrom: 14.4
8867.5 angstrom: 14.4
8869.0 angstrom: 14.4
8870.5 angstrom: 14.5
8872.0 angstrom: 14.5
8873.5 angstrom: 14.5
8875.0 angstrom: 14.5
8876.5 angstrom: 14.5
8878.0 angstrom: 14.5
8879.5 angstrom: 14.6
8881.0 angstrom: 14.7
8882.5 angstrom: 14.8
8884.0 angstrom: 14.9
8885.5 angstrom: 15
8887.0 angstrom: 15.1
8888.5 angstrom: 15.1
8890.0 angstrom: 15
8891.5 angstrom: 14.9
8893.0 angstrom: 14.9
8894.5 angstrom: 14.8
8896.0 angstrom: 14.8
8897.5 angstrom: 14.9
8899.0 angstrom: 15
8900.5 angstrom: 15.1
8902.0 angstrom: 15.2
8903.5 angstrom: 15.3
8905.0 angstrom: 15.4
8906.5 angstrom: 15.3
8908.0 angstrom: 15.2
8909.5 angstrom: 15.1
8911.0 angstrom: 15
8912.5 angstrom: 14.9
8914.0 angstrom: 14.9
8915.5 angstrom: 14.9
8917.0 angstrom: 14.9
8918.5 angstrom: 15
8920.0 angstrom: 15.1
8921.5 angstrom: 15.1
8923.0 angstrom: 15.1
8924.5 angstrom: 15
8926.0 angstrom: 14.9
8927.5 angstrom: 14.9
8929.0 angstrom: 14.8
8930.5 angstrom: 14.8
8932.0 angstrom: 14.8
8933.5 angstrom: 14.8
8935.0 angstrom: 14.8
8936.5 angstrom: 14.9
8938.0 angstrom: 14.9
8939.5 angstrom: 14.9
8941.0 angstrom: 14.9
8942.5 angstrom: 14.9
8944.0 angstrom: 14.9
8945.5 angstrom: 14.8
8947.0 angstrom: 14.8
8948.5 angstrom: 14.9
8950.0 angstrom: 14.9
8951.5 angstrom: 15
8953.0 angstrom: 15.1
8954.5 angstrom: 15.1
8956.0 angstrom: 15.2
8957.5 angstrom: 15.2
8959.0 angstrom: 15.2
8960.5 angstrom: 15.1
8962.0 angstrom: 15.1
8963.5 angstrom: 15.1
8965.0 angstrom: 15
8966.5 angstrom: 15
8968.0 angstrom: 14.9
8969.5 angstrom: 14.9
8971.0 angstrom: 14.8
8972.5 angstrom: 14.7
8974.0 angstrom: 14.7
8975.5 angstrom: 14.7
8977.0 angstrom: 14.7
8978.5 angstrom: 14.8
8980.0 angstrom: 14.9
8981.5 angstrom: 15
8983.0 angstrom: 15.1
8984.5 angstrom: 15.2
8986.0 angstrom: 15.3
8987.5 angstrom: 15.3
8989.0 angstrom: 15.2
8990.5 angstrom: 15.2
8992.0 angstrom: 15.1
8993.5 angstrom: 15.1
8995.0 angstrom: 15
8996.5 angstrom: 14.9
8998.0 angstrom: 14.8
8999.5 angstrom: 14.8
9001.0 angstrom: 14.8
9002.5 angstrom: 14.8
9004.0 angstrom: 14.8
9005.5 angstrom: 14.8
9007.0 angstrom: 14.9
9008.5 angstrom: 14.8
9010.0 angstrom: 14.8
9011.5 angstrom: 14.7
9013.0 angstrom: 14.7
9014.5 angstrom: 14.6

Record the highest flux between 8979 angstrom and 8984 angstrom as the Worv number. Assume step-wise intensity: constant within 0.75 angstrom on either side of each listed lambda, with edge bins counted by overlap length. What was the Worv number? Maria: 15.1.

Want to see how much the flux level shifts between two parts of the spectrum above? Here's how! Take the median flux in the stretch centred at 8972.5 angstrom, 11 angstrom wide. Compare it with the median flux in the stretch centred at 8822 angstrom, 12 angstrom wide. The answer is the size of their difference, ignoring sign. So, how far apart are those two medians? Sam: 0.10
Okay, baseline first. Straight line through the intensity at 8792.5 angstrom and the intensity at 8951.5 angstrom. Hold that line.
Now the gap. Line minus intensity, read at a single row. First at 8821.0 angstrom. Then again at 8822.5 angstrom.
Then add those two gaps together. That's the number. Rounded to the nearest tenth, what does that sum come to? 0.5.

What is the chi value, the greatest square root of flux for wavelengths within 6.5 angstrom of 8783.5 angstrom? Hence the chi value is 3.85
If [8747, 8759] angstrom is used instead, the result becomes 3.82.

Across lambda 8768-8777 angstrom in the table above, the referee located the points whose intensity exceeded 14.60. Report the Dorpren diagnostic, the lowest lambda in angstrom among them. 8768.5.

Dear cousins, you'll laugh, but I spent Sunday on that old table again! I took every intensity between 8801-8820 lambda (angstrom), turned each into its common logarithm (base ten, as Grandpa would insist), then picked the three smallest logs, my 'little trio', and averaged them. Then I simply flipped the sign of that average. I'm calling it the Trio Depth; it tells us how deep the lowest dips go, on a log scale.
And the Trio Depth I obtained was -1.15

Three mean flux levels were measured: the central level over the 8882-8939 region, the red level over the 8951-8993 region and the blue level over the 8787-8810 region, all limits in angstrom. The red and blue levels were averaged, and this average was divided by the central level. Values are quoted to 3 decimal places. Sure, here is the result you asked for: 0.989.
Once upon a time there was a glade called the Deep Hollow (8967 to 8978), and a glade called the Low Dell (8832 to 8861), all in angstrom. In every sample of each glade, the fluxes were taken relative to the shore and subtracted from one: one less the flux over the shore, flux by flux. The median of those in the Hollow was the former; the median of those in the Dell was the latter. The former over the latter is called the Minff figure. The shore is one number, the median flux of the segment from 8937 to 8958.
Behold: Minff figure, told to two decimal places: -1.00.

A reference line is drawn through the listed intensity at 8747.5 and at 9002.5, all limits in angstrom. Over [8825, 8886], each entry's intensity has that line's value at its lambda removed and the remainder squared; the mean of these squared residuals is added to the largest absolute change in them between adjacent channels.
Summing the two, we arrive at 0.33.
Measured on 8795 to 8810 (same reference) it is 0.33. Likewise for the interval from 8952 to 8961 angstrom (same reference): 0.23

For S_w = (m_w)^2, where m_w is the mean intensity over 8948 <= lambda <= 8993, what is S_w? 225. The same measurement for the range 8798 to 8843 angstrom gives 212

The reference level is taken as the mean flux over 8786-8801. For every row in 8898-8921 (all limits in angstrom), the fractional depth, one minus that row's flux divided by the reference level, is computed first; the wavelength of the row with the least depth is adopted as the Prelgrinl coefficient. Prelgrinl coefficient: 8905.0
